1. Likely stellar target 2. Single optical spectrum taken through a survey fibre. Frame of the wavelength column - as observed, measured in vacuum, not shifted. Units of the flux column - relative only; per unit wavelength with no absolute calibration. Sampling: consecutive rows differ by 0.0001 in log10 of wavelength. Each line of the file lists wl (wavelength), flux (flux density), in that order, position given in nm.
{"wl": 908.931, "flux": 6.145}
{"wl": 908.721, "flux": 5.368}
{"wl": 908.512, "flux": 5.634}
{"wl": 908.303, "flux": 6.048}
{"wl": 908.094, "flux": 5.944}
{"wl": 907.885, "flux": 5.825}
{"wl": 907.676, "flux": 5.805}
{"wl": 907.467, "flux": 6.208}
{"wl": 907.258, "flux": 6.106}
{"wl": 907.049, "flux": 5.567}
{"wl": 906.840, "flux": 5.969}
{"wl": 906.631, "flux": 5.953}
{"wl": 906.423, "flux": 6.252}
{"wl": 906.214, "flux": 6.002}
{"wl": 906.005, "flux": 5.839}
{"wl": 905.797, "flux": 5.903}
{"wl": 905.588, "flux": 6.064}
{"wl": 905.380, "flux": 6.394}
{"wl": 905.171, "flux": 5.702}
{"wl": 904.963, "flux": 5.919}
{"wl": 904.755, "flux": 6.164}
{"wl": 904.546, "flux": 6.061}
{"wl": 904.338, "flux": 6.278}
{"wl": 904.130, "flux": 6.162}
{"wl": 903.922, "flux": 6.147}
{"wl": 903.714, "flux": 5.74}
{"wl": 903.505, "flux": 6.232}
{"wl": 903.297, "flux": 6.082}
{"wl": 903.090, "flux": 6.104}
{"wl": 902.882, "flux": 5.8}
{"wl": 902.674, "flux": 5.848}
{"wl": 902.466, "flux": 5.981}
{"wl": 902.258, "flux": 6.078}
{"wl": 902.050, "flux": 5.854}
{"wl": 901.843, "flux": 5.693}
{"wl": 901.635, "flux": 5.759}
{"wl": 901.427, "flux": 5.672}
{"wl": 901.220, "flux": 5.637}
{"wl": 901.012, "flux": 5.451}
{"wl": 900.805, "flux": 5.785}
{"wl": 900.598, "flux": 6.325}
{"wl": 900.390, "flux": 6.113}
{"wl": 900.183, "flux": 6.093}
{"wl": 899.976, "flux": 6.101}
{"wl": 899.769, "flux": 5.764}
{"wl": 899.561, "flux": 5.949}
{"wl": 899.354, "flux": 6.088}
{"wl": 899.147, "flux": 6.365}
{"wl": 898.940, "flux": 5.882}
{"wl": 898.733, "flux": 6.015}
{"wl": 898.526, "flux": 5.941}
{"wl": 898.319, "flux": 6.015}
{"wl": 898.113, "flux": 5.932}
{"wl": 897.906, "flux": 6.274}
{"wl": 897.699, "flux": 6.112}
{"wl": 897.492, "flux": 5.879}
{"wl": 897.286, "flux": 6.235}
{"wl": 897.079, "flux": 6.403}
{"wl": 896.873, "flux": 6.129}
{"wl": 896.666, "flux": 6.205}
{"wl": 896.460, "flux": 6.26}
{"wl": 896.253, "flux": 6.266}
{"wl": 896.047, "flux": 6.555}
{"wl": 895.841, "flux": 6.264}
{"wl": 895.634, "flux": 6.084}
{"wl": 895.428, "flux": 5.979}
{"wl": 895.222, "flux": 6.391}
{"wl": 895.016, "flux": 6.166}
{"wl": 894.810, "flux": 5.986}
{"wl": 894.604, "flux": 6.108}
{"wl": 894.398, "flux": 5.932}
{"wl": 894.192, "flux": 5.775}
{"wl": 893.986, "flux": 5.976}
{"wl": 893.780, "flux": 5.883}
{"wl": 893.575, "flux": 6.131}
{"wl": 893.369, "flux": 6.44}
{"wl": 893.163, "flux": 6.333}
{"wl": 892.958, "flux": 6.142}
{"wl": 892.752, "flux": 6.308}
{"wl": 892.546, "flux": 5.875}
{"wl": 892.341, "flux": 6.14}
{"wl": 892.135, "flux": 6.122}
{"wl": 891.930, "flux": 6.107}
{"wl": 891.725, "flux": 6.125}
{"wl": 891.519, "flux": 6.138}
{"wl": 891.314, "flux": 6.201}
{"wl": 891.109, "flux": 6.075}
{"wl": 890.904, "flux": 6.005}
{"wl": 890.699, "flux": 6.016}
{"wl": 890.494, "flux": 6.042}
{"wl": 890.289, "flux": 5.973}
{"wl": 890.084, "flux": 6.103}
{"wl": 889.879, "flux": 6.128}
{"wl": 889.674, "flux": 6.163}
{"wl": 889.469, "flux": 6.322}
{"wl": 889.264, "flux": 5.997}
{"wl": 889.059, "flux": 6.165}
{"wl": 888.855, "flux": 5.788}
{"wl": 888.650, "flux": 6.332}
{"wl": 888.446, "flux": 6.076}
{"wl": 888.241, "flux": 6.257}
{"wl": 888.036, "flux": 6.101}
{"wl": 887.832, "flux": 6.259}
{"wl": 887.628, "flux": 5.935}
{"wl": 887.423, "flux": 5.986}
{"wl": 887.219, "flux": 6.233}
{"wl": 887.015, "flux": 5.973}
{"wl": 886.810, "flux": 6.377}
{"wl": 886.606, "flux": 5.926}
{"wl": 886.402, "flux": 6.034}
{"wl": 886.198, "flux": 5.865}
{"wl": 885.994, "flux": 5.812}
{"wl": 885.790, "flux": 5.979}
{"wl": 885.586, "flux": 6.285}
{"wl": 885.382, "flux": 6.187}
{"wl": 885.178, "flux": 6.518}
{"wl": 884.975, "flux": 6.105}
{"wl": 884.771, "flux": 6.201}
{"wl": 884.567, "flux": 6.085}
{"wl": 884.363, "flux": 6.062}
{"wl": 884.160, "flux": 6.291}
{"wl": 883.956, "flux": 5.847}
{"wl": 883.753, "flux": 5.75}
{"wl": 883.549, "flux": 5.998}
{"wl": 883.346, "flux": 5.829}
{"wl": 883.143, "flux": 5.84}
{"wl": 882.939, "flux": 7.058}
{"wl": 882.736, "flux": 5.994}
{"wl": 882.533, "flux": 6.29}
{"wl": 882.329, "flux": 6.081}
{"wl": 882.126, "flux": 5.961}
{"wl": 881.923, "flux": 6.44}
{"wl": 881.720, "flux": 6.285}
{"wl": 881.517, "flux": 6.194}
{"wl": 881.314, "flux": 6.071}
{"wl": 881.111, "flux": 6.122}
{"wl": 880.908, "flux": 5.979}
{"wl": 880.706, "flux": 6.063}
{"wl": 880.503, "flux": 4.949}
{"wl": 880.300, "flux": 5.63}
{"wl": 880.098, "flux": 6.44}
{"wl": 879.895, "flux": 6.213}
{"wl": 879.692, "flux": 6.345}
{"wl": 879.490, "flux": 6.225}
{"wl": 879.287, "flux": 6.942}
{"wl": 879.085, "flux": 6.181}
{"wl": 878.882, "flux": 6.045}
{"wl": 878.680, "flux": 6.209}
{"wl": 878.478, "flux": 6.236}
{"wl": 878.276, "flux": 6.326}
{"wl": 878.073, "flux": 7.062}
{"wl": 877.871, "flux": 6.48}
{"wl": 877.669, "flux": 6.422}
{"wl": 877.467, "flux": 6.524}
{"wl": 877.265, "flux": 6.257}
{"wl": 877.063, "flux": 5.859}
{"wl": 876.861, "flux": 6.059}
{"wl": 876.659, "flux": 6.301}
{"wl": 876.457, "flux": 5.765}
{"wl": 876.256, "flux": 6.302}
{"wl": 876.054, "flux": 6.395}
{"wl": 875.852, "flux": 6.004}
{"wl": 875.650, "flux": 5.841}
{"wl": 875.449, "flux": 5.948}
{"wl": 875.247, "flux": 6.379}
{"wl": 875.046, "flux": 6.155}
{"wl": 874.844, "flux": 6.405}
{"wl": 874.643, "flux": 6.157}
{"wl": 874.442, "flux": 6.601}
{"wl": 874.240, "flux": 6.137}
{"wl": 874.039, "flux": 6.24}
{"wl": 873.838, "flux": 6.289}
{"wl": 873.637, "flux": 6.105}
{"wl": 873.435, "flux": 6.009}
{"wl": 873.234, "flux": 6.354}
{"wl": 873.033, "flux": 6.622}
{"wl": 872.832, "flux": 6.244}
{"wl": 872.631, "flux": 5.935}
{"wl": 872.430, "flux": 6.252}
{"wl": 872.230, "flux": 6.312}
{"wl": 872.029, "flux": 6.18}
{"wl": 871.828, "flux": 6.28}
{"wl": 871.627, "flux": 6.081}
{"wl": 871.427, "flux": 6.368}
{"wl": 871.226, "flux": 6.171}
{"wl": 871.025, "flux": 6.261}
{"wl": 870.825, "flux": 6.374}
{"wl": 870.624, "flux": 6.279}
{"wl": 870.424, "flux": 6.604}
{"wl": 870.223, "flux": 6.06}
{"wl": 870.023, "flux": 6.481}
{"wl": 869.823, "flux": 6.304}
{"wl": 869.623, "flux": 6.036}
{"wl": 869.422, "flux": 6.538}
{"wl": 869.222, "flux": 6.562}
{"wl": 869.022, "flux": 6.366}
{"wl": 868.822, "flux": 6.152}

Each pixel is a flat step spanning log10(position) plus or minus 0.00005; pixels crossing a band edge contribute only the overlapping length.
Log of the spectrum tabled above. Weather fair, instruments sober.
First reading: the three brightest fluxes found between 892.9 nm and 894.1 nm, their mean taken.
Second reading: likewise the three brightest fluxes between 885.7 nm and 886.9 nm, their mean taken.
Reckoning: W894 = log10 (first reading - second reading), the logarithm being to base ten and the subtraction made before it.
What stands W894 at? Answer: -0.76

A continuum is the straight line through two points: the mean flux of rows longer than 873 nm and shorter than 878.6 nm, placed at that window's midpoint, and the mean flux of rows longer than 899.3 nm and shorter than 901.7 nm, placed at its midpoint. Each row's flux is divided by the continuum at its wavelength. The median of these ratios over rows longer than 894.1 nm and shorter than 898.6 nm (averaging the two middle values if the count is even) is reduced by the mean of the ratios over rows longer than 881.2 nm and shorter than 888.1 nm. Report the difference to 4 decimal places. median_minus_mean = 0.0323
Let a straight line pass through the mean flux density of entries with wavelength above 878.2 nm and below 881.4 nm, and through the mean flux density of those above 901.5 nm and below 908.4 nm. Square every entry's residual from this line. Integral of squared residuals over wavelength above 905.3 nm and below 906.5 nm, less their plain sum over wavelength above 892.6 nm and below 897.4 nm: -1.2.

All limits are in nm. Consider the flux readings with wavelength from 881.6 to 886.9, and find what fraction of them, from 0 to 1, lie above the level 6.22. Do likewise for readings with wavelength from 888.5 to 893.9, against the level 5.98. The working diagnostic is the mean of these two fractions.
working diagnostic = 0.58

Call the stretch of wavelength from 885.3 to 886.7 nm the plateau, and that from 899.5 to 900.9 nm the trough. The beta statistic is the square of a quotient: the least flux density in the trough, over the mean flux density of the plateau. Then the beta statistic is 0.92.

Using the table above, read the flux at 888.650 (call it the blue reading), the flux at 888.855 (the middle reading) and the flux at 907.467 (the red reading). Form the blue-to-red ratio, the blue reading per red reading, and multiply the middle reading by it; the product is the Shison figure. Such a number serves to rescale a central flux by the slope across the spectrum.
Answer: 5.9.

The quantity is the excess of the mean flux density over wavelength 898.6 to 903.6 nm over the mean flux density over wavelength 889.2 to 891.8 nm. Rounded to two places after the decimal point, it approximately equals -0.15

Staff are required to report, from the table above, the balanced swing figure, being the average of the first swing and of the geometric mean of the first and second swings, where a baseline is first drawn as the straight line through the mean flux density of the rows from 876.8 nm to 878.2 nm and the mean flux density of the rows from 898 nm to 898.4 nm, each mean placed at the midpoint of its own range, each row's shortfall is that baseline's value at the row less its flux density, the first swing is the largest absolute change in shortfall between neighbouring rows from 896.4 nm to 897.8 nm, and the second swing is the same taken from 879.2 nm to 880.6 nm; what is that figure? 0.44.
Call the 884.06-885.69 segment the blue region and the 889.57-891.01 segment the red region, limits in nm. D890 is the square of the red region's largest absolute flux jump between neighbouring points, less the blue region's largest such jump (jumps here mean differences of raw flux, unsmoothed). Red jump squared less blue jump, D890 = -0.4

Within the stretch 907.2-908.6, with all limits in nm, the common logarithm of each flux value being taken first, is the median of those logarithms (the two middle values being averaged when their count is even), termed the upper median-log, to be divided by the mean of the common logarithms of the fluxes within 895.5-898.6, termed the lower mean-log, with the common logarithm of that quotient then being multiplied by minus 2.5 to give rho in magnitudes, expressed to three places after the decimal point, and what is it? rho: 0.022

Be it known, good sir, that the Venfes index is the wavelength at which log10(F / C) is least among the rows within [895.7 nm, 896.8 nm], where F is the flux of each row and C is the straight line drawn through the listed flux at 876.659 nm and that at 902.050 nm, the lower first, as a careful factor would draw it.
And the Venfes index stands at 896.666 nm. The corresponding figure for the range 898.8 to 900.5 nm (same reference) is 899.769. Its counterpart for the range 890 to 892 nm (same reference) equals 890.289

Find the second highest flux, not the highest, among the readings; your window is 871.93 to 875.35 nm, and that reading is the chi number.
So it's 6.601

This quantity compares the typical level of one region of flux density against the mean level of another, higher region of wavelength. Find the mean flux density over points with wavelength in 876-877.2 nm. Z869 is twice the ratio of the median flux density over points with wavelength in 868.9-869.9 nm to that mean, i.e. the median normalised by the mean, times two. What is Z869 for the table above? 2.08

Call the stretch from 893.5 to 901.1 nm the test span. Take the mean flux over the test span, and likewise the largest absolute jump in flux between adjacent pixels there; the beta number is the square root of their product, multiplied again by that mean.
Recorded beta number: 11.0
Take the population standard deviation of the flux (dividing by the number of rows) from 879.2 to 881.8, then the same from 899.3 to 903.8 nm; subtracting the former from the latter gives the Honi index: -0.23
